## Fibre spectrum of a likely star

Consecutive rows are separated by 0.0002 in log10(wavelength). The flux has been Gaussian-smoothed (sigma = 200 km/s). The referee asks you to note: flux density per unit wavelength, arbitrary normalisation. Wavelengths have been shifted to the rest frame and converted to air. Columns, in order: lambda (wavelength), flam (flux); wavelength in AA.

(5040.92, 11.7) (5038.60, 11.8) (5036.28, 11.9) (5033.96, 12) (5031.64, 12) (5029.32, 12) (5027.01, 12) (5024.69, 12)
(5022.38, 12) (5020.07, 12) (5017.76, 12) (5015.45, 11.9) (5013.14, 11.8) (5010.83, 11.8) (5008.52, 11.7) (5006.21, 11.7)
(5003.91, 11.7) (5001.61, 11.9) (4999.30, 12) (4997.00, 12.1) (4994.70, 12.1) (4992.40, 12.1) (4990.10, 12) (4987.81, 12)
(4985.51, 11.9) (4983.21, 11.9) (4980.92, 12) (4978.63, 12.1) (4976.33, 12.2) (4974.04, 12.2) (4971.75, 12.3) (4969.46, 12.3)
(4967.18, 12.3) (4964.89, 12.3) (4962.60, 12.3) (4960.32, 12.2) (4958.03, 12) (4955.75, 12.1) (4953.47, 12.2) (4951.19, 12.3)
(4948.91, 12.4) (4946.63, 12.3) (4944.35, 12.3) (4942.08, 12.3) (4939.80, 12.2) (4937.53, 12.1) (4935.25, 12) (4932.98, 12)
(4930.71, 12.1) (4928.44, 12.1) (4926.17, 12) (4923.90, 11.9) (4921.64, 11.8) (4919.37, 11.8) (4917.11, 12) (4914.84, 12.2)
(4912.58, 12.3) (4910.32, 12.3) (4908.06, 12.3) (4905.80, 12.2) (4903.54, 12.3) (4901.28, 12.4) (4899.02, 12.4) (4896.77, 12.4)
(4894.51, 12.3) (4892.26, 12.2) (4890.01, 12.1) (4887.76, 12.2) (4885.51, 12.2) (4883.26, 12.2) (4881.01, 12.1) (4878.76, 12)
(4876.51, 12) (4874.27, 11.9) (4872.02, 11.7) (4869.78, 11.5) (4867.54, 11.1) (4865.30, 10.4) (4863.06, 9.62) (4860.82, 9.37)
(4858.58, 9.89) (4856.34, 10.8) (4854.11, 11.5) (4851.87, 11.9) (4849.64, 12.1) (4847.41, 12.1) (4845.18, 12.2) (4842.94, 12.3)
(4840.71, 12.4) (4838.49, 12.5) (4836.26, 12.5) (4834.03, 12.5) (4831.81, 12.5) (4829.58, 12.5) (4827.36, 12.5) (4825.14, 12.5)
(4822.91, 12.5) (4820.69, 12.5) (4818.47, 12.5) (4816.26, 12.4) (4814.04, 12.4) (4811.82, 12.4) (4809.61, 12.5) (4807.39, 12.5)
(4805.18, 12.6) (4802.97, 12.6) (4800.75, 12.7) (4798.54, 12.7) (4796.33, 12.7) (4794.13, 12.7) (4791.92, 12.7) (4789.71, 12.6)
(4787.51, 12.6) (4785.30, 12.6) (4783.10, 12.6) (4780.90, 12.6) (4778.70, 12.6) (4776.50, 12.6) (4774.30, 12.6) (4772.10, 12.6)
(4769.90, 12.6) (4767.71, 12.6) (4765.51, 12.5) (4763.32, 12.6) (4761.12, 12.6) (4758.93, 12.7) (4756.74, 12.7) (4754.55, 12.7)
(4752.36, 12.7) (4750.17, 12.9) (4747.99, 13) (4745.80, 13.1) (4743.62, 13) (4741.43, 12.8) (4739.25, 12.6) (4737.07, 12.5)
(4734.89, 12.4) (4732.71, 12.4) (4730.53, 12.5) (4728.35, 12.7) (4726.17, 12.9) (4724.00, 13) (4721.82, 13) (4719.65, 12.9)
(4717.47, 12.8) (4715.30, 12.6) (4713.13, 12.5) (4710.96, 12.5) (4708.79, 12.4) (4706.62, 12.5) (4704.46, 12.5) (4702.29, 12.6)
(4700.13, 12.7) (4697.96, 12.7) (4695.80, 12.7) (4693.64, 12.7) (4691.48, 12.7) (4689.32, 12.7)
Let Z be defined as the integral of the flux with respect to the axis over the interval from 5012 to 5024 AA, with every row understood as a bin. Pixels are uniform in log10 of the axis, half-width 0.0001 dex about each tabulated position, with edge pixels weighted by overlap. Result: 143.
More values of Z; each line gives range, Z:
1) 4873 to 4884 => 132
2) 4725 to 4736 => 138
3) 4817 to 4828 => 137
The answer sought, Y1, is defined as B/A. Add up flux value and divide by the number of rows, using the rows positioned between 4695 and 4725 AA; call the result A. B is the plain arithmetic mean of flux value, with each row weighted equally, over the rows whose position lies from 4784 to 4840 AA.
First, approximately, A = 12.7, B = 12.5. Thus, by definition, 0.99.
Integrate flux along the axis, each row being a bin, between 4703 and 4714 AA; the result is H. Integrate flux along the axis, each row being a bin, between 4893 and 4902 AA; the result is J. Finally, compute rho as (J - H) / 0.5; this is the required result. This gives -52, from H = 137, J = 111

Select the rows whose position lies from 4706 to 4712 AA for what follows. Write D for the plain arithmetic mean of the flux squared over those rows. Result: 155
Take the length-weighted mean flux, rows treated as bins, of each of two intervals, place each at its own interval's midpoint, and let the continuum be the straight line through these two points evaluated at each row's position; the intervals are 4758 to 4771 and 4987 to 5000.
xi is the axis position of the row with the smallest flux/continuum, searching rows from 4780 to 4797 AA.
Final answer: 4780.90 AA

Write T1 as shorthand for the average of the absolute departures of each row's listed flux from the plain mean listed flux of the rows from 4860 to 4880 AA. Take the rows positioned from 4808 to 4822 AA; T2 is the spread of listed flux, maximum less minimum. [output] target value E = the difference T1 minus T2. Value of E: 0.75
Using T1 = 0.85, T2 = 0.10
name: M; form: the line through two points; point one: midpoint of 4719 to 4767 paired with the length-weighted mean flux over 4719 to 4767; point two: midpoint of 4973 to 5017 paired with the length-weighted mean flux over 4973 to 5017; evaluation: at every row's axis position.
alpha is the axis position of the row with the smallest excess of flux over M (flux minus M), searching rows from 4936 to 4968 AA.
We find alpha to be 4958.03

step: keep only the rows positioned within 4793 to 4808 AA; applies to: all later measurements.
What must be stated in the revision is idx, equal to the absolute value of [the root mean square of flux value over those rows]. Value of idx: 12.6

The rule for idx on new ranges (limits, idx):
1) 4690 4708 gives 12.6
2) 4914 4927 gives 12.0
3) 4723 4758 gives 12.7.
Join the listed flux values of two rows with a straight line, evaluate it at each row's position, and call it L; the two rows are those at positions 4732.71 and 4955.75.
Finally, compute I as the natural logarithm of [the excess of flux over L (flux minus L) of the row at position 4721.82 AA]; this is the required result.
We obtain -0.54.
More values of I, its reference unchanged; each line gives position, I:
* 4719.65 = -0.73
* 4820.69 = -1.52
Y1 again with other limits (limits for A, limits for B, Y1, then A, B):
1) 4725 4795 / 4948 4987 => 0.96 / 12.7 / 12.2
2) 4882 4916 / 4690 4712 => 1.03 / 12.3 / 12.6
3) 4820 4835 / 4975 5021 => 0.96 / 12.5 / 11.9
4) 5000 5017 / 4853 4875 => 0.91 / 11.8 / 10.8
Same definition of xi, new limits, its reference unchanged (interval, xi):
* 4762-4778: 4765.51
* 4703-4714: 4708.79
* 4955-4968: 4958.03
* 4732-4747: 4732.71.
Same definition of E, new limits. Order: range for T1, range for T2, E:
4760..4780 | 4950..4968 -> -0.28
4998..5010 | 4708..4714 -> 0.02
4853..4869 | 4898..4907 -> 0.45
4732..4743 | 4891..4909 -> -0.07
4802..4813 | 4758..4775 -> -0.14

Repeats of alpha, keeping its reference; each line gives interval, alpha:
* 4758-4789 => 4765.51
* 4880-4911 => 4881.01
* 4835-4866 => 4860.82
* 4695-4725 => 4708.79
